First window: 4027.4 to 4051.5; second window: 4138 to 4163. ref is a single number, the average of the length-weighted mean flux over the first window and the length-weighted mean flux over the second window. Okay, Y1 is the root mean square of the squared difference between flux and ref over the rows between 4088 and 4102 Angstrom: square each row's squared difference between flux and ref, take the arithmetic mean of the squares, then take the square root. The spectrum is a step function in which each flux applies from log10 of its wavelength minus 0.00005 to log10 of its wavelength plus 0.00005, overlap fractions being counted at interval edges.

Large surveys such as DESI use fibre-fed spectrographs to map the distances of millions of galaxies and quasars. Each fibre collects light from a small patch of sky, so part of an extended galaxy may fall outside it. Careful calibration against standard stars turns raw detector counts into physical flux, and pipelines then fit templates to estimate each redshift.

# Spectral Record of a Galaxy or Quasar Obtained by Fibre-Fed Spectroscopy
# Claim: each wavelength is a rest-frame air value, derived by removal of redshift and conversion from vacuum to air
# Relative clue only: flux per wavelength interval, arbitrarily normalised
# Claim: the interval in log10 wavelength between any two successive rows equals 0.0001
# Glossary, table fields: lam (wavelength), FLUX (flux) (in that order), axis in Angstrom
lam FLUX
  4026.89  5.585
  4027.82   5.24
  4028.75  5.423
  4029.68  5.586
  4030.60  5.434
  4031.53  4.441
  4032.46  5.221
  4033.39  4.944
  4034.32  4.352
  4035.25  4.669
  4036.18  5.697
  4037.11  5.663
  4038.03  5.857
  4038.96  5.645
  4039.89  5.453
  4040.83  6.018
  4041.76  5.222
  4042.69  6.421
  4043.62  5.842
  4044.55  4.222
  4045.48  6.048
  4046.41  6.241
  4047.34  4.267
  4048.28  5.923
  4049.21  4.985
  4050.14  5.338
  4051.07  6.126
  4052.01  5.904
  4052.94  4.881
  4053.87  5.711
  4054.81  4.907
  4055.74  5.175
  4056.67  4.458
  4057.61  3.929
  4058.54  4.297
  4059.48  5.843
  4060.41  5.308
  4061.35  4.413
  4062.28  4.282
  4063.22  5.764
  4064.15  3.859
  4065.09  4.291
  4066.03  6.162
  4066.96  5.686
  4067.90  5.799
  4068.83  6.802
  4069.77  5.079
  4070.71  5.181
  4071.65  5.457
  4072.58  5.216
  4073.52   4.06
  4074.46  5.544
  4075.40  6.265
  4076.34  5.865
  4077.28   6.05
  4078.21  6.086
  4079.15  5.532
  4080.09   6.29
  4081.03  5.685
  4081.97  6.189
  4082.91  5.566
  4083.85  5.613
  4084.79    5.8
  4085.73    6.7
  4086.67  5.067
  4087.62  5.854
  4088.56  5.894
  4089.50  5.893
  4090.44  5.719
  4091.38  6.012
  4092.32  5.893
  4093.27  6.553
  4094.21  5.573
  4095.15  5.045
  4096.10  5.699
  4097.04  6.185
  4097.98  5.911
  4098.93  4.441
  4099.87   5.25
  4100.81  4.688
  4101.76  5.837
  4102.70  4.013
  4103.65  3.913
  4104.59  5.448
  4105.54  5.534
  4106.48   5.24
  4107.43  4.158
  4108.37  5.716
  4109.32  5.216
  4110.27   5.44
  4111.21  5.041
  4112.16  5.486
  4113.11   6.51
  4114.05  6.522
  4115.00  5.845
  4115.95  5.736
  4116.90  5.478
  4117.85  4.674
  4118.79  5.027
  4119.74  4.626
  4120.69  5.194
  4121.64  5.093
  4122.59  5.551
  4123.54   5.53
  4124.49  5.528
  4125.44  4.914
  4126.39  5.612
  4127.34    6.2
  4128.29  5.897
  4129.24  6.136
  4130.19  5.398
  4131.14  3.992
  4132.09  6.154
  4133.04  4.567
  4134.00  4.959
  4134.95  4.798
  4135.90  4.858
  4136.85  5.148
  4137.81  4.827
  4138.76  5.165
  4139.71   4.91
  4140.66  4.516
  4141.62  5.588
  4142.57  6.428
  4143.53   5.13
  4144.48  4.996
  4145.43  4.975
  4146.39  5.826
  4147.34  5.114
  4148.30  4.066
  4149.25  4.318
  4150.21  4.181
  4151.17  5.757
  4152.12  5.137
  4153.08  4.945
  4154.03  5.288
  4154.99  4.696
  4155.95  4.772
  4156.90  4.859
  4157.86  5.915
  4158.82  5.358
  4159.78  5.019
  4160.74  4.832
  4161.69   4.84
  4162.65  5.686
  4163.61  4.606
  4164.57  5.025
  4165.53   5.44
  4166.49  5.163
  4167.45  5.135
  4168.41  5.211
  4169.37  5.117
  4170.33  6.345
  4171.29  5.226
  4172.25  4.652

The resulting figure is 0.61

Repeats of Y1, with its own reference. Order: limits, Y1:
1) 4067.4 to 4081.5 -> 0.87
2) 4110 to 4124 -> 0.62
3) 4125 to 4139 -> 0.59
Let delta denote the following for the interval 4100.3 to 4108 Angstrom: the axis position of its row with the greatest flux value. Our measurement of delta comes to 4101.76 Angstrom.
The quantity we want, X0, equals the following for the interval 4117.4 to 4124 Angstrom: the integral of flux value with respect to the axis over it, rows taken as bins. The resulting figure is 34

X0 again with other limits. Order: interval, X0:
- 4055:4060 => 24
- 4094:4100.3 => 34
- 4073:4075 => 10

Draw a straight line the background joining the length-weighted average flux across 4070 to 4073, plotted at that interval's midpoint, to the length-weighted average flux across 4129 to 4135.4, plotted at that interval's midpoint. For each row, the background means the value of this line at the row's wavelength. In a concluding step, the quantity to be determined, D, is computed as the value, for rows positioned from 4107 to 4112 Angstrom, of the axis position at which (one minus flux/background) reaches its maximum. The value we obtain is 4107.43 Angstrom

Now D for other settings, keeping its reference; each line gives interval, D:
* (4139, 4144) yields 4140.66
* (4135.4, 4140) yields 4137.81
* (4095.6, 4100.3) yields 4098.93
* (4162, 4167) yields 4163.61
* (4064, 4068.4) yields 4064.15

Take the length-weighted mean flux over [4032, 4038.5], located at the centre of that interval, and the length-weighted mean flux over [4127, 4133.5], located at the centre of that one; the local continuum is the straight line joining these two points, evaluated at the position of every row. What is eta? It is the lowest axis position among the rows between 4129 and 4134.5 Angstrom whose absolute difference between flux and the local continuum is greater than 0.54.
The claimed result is 4129.24 Angstrom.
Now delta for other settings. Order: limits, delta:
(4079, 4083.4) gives 4080.09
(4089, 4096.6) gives 4093.27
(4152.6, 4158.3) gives 4157.86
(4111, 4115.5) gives 4114.05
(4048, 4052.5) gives 4051.07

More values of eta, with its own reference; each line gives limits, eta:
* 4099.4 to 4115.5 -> 4100.81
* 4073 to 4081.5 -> 4073.52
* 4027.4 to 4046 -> 4031.53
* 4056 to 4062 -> 4056.67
